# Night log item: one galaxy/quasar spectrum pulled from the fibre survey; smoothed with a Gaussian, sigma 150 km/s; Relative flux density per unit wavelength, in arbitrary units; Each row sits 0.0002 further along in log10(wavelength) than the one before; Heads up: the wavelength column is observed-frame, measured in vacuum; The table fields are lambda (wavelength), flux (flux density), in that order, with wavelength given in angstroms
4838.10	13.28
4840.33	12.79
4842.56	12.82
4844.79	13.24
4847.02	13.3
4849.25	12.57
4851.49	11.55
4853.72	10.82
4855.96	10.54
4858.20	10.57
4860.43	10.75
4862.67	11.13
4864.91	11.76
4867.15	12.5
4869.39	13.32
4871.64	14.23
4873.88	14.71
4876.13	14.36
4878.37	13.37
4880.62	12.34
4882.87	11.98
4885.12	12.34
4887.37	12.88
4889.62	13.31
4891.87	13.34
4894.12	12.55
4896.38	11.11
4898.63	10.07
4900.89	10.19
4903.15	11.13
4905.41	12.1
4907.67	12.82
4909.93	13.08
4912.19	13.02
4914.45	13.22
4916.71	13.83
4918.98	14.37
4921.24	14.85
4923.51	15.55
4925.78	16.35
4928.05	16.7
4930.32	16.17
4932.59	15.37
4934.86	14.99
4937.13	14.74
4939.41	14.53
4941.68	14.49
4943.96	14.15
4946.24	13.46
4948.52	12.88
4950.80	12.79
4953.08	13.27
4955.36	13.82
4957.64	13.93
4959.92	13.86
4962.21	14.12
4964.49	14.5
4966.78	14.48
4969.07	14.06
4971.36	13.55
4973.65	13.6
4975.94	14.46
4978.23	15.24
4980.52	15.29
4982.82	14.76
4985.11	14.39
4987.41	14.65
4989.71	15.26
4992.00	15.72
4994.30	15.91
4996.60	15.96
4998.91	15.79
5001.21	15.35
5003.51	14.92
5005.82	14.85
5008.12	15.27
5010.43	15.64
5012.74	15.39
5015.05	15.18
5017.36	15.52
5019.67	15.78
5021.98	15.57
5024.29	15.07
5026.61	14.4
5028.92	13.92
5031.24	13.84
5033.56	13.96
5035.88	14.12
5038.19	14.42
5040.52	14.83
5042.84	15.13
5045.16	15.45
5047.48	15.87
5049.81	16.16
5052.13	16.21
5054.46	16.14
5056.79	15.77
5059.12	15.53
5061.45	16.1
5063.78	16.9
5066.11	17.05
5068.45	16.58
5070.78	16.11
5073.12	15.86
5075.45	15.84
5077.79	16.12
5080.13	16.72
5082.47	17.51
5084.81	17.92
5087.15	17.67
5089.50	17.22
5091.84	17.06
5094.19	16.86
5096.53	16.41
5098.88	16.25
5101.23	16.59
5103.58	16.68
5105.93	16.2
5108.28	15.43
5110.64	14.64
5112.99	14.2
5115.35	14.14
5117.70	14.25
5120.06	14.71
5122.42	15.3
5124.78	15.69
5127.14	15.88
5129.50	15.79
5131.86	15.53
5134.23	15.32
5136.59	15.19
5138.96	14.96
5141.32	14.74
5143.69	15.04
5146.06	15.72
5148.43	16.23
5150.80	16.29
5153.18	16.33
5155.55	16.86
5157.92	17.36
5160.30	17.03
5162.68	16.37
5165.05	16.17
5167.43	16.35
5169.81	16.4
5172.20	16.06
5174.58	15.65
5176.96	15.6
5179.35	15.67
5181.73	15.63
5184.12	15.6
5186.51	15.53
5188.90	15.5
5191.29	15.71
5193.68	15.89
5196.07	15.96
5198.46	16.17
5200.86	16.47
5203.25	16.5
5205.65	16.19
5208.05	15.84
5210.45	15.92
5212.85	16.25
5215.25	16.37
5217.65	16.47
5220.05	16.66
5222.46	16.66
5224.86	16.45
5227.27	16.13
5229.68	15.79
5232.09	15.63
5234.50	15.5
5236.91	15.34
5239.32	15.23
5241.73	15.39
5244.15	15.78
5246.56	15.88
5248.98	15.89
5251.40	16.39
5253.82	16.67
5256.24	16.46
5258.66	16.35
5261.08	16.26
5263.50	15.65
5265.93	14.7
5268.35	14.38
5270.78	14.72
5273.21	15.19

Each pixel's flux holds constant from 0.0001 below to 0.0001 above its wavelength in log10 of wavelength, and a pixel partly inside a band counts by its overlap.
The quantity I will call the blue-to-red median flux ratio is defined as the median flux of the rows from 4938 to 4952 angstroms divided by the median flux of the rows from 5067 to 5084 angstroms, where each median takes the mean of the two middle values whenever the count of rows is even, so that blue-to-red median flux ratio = 0.86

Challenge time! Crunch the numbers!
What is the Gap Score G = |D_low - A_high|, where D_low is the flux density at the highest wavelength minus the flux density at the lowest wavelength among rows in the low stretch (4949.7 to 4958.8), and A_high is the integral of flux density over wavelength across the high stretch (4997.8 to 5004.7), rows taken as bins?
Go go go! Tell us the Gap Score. 105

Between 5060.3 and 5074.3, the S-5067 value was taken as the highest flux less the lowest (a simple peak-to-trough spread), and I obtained 1.19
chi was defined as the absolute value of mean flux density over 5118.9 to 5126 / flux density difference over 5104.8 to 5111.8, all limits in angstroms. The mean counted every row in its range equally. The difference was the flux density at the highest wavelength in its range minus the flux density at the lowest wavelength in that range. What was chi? 10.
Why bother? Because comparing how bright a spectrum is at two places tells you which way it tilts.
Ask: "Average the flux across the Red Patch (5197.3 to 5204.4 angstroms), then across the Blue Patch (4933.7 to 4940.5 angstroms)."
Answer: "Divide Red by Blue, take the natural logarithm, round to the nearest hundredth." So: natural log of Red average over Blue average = 0.10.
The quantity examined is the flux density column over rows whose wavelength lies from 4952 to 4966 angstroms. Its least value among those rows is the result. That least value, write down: 13.27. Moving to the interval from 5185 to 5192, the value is 15.5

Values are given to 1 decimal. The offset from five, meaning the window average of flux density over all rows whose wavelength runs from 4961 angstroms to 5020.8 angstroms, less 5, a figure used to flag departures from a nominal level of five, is 10.0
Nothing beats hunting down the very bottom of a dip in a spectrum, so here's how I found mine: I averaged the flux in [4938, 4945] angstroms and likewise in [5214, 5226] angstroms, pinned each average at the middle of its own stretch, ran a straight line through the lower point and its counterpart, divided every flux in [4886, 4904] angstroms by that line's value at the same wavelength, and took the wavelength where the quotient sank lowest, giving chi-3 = 4898.63 angstroms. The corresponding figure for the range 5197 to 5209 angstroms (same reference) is 5208.05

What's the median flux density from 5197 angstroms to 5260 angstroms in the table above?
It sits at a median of 16.2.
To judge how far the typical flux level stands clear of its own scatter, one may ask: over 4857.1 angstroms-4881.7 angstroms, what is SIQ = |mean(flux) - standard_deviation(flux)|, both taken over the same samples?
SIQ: 11.2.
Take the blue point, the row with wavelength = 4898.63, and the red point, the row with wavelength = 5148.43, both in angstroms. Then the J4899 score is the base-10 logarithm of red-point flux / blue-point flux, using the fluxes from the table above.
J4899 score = 0.21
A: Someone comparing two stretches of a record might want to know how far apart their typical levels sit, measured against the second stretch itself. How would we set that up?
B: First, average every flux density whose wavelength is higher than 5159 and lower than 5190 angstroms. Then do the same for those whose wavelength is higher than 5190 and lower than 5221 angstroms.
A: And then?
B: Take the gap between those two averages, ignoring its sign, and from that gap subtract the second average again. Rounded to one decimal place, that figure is -16.0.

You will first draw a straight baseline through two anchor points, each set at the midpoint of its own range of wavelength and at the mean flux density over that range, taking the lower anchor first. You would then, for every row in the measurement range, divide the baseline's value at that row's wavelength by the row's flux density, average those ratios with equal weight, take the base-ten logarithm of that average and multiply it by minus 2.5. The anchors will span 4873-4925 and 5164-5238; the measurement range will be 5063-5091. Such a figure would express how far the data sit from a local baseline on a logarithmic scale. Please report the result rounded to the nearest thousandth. 0.141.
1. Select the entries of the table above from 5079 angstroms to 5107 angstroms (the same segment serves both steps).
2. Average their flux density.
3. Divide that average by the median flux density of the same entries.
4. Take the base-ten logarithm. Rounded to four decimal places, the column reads 0.0035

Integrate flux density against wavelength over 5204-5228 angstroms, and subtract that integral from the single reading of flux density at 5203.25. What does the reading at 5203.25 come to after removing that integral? -375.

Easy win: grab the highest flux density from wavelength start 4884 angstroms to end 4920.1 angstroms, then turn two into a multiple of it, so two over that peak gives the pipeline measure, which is 0.139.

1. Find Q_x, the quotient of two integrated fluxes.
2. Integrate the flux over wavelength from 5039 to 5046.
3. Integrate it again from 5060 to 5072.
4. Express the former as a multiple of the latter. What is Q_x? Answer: 0.5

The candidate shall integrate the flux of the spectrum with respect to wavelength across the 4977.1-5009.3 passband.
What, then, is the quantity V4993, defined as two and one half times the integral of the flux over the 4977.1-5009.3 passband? 1227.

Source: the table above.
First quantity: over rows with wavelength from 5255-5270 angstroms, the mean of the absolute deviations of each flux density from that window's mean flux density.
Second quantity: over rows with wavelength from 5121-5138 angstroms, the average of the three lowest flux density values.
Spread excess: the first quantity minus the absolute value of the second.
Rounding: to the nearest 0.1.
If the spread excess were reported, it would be -14.5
